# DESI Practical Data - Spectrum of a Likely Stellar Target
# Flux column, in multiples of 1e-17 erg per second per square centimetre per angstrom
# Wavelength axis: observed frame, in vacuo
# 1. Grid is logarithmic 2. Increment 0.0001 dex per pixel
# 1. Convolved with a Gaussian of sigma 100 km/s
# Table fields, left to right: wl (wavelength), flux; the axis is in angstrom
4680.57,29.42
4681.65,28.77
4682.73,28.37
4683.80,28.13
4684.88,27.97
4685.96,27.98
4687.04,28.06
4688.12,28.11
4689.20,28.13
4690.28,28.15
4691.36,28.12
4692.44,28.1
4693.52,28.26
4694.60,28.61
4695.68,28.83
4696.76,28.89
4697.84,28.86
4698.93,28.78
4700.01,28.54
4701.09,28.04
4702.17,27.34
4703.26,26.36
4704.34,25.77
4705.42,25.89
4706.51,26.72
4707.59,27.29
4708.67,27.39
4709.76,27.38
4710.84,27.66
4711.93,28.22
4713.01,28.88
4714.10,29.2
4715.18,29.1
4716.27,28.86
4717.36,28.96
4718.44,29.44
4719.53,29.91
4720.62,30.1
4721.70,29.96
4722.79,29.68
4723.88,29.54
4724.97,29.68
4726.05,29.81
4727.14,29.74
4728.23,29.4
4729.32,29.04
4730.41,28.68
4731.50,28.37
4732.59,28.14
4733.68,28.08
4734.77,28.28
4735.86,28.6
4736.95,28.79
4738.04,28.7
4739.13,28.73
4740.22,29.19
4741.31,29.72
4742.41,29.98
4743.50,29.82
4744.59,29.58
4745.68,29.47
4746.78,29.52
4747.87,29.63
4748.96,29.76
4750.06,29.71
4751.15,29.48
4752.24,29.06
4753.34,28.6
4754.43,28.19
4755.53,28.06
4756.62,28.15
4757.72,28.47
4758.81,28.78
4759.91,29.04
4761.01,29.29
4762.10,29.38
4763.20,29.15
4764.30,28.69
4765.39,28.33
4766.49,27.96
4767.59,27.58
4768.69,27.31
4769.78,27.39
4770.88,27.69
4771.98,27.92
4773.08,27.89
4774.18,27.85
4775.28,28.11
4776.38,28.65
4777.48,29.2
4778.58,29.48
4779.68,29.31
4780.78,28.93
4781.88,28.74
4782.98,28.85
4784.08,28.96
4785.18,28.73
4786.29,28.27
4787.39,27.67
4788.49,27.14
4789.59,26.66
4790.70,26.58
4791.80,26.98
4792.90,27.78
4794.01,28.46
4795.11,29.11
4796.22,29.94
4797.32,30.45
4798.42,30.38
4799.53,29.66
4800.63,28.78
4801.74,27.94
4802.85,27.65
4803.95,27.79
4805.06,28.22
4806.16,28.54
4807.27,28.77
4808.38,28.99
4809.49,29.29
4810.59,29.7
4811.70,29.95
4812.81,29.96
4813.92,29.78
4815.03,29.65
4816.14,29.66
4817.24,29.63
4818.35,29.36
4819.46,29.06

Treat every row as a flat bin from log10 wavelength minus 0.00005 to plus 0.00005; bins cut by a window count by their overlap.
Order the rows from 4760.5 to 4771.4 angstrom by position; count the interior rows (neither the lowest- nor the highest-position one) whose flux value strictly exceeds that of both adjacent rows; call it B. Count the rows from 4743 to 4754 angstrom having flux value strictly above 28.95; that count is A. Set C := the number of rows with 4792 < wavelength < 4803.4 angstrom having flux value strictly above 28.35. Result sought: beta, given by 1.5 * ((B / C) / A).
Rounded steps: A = 9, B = 1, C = 7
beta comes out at 0.02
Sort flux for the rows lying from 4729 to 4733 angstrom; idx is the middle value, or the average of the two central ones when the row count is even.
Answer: 28.5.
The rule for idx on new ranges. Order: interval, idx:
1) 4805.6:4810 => 28.9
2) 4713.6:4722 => 29.3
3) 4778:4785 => 28.9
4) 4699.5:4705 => 27.3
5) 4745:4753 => 29.5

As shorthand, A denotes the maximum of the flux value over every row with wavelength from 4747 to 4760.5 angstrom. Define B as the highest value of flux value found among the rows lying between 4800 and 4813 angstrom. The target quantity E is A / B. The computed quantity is 0.993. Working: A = 29.76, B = 29.96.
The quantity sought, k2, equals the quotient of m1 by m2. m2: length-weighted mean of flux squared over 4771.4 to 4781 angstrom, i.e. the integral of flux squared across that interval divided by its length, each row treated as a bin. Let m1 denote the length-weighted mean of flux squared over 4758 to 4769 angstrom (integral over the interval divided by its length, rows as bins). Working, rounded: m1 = 817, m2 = 817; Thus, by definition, 1.00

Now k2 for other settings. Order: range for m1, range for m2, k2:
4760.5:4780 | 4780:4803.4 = 0.99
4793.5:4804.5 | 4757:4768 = 1.03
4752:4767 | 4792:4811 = 0.98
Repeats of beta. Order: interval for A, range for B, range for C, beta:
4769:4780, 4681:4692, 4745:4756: 0.06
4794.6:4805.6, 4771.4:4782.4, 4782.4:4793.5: 0.10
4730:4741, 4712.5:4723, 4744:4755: 0.33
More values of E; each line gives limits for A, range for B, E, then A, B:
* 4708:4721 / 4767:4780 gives 1.021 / 30.1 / 29.48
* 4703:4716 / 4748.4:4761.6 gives 0.981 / 29.2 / 29.76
